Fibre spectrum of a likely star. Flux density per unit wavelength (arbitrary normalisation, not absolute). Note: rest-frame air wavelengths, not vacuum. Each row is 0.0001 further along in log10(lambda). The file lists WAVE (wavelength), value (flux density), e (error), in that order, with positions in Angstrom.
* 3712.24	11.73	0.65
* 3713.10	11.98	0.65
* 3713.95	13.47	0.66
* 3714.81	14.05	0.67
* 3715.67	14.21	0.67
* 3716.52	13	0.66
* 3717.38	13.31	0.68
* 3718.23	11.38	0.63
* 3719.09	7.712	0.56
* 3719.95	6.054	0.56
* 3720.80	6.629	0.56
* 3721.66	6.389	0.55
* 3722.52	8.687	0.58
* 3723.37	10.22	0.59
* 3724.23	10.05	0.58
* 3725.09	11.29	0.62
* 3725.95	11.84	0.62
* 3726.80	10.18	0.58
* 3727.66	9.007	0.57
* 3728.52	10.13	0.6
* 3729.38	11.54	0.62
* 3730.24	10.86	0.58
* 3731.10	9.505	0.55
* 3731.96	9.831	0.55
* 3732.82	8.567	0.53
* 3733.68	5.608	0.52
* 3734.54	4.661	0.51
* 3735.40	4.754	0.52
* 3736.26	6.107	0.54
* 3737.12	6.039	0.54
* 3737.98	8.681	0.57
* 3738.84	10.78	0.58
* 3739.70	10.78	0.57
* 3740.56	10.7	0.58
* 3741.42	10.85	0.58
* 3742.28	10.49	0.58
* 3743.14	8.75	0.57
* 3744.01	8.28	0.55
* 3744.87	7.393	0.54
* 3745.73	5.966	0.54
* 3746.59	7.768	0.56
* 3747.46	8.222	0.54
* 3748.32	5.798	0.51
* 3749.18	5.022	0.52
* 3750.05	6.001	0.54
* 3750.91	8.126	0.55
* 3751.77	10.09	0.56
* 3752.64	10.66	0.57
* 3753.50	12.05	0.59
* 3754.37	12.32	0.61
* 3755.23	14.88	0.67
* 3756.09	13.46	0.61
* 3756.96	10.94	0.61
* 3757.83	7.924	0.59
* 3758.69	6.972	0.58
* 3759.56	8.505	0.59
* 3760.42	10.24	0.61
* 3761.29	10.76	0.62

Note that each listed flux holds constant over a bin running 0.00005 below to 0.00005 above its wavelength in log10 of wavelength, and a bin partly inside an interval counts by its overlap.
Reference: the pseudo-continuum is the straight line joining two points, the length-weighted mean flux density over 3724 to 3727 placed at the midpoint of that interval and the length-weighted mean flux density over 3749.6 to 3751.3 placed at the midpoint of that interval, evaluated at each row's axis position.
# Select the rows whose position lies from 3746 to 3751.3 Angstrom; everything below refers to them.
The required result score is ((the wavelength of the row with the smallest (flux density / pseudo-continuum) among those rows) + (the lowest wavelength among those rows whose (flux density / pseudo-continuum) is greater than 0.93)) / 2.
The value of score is 3747.9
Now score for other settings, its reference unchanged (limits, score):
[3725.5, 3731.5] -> 3726.8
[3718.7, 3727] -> 3722.5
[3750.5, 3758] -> 3750.9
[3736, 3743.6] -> 3737.1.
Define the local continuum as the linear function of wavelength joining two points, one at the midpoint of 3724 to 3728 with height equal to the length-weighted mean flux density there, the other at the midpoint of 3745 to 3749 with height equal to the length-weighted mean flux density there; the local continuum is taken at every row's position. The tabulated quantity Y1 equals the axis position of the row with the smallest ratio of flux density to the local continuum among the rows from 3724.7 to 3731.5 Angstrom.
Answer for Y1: 3727.66 Angstrom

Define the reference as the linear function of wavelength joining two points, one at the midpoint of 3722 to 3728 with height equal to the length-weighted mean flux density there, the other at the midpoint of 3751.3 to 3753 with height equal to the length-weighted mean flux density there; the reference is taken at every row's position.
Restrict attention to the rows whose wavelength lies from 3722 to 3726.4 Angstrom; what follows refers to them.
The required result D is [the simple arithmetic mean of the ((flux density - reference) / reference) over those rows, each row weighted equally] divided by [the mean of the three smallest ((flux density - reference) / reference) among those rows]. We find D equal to -0.6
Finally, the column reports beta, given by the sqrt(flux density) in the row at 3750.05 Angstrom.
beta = 2.4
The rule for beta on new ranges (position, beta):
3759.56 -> 2.9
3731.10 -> 3.1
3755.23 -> 3.9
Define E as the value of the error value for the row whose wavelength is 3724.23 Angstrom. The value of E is 0.580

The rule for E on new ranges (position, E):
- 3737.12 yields 0.540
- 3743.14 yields 0.570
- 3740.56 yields 0.580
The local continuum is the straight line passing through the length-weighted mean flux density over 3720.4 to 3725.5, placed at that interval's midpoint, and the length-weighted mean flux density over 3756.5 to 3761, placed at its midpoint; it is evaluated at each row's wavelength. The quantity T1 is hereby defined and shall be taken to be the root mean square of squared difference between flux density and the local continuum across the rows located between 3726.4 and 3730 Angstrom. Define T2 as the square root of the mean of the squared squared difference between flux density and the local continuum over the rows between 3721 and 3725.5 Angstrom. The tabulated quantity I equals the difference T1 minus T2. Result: 0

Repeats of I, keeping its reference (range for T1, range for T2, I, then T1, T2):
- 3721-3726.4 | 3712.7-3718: -17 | 5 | 22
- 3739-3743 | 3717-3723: -6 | 3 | 9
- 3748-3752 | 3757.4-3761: 7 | 9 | 2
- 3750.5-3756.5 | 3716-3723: 6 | 16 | 10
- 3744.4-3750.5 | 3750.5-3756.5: -8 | 8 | 16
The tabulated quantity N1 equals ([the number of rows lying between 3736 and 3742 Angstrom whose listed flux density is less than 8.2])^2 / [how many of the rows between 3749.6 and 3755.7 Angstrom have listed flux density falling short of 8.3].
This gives 2.0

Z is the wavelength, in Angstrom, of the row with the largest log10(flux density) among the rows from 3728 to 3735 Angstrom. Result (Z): 3729.38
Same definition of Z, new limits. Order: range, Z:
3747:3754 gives 3753.50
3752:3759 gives 3755.23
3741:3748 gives 3741.42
